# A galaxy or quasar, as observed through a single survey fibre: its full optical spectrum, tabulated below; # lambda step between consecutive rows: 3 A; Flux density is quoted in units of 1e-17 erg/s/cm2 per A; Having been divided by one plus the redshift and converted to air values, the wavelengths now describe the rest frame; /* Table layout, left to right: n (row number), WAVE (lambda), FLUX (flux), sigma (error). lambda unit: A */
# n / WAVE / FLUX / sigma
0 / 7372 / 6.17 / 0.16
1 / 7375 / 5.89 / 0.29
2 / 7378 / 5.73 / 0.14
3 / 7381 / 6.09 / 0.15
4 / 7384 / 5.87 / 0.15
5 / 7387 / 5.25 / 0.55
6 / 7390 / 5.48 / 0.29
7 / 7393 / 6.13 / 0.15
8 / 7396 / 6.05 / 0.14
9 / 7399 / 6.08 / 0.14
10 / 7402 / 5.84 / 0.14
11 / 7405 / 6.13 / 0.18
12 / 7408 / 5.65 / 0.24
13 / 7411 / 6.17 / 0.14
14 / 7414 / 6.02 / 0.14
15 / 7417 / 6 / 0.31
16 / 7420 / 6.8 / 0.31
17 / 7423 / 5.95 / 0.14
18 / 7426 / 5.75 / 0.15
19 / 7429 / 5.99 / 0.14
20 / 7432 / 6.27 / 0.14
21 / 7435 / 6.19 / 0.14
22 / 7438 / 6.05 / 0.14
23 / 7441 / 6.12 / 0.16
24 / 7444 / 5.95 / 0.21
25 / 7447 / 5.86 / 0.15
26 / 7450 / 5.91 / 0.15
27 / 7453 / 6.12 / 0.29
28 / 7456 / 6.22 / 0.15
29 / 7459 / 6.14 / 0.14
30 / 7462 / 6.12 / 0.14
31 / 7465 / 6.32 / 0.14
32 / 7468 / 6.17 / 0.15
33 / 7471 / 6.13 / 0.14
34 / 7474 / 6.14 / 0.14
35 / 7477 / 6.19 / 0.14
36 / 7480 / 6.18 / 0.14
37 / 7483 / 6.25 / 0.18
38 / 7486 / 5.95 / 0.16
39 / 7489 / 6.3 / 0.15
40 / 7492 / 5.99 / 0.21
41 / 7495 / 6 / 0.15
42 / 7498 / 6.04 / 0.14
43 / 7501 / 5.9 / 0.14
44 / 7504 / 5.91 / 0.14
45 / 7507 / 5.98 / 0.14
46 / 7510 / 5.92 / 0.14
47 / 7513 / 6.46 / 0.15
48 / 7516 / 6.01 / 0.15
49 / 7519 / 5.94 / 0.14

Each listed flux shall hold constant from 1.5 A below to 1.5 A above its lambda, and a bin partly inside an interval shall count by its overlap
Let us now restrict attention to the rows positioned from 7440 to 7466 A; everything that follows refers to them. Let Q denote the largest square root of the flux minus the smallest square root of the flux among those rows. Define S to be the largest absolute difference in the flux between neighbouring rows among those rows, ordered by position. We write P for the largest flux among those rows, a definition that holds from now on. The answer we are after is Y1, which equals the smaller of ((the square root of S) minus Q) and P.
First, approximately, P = 6.32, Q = 0.09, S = 0.21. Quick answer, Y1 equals 0.37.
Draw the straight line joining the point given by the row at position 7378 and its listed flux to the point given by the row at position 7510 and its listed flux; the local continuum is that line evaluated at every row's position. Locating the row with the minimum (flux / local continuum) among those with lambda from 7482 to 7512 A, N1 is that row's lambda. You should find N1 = 7501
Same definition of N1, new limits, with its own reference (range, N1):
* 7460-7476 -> 7471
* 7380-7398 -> 7387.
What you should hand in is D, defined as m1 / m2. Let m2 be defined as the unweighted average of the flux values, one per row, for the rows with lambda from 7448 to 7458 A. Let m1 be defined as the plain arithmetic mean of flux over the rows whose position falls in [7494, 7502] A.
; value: 0.98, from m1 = 5.98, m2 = 6.08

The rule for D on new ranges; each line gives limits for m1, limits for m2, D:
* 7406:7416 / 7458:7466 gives 0.96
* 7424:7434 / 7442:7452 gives 1.02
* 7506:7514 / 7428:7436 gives 1.00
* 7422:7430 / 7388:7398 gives 1.00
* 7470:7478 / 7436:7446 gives 1.02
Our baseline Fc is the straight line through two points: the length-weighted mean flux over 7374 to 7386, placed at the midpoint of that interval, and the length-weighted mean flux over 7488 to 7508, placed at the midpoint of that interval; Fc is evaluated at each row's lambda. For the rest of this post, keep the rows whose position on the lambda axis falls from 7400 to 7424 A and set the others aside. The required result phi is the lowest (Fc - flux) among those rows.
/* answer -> -0.88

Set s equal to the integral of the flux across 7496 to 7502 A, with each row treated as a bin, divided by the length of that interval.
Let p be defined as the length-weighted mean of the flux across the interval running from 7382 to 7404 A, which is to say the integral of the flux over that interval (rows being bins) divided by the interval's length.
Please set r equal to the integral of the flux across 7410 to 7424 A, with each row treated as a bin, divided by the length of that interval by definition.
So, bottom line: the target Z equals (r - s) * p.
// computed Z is 1.3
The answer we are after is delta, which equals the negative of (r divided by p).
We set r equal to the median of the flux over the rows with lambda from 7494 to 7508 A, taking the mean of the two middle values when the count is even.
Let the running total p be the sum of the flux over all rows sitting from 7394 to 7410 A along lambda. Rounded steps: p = 29.75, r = 5.980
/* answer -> -0.201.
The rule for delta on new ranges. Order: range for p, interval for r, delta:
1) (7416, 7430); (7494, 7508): -0.196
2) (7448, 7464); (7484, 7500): -0.197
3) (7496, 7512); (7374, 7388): -0.197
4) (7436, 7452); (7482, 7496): -0.201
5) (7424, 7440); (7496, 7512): -0.196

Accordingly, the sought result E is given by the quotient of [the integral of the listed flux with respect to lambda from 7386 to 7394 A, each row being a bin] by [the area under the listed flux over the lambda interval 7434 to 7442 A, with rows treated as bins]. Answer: 0.92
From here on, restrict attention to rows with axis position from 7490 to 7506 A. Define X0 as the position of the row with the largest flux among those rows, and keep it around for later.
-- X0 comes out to 7498 A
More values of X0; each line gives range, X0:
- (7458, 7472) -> 7465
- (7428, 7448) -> 7432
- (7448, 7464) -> 7456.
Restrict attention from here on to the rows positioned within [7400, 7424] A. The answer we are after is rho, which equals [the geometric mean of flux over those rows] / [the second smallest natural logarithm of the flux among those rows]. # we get 3.44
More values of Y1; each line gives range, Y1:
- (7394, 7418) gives 0.61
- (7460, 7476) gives 0.41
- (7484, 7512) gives 0.51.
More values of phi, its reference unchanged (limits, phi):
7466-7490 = -0.30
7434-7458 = -0.26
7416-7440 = -0.88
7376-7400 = -0.25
